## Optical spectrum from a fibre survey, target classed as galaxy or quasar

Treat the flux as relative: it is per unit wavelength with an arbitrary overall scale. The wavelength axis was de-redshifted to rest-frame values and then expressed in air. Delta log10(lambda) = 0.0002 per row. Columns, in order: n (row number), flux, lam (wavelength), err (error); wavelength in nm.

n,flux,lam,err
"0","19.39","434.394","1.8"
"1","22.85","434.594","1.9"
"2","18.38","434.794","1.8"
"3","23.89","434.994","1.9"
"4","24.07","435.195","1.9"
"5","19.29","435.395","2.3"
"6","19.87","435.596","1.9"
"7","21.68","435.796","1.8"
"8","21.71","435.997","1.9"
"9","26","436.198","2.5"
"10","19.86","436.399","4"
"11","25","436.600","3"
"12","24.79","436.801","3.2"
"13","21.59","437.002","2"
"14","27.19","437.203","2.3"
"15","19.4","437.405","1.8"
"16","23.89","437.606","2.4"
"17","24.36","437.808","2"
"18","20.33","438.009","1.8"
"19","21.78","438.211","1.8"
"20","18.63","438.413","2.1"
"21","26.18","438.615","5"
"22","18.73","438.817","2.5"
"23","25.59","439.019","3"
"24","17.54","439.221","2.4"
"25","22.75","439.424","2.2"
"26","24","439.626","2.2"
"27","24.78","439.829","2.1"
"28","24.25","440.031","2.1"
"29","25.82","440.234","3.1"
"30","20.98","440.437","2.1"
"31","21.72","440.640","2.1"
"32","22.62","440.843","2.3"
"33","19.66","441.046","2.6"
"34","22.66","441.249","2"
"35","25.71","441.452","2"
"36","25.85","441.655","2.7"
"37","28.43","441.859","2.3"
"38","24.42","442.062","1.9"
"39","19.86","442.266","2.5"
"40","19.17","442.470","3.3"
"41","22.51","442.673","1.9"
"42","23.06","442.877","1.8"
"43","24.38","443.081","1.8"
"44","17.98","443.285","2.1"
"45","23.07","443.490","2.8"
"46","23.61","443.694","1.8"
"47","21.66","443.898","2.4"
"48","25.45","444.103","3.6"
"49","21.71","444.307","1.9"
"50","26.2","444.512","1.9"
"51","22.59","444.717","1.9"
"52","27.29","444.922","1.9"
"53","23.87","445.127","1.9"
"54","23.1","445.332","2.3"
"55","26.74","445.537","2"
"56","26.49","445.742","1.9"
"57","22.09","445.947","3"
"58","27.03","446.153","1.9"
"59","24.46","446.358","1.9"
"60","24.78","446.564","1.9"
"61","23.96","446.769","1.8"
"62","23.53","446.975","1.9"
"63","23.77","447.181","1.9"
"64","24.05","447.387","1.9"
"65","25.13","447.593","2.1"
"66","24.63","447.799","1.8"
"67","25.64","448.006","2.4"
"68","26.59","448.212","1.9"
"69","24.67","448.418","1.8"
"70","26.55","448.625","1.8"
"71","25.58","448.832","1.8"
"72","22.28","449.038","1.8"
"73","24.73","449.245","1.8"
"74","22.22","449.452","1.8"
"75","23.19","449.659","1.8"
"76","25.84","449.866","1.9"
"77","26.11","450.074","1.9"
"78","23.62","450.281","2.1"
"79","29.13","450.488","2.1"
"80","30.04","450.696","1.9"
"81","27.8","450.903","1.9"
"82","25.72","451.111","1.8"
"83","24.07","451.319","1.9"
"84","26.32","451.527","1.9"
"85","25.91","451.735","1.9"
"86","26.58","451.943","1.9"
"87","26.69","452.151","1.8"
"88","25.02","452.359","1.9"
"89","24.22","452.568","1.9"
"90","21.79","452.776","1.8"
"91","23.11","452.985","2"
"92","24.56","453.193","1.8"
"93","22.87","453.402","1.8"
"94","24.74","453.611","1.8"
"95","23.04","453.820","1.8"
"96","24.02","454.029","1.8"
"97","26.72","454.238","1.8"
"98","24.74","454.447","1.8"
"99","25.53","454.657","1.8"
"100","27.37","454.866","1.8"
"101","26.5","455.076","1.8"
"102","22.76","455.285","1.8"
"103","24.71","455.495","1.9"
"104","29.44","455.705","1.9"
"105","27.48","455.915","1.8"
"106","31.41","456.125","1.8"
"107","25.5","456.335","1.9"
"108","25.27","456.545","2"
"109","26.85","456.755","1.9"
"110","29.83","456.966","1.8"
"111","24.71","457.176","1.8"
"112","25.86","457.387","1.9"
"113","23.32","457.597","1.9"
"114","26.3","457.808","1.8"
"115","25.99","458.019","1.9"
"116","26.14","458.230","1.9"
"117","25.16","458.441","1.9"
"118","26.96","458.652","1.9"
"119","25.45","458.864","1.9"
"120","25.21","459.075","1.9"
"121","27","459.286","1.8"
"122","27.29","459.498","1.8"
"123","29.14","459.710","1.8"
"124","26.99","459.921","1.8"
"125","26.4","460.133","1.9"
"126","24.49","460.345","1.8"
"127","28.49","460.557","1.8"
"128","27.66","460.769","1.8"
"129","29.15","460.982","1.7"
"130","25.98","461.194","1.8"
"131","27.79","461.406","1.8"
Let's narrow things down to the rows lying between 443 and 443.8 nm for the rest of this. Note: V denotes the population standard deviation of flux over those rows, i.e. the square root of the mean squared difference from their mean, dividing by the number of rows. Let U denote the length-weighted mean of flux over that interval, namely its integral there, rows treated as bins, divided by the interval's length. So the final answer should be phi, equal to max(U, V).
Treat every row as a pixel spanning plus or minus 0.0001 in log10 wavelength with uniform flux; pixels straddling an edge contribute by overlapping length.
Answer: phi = 22.2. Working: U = 22.2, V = 2.51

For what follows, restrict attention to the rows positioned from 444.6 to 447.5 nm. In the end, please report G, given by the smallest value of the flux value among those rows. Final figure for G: 22.09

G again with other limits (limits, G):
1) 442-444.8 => 17.98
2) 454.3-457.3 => 22.76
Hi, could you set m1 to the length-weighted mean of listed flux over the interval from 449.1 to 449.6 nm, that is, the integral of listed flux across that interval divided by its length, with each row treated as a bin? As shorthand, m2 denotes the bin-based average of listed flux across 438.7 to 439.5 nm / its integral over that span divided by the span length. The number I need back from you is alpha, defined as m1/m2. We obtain 1.101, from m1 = 23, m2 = 21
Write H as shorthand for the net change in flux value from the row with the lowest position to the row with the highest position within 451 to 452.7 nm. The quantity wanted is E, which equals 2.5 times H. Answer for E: -4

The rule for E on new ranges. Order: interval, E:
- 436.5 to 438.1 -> -12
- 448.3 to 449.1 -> -6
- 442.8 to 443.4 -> -13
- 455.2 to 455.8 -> 17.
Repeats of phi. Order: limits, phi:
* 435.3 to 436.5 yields 21.4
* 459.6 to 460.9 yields 27.2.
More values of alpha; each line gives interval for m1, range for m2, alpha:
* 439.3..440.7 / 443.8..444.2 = 0.996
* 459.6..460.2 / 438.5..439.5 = 1.249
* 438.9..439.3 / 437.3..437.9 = 0.962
